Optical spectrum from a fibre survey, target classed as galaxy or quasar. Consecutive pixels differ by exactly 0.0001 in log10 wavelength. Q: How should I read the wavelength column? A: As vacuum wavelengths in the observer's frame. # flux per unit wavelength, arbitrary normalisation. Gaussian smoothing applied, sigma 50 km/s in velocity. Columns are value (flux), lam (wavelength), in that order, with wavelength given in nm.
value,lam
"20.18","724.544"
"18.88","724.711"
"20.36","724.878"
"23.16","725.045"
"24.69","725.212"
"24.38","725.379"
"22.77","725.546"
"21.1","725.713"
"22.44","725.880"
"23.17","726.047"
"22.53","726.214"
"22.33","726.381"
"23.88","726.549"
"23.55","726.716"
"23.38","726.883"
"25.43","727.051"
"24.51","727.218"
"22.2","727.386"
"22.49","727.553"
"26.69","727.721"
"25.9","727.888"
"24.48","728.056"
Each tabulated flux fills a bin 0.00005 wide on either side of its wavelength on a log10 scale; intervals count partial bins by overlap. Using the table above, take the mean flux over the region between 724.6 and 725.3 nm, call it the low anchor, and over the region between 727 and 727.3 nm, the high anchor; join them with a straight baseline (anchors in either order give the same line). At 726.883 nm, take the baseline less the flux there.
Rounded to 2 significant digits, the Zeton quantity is 1.2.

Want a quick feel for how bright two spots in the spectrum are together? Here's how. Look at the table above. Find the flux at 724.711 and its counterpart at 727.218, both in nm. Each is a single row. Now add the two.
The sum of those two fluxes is 43.4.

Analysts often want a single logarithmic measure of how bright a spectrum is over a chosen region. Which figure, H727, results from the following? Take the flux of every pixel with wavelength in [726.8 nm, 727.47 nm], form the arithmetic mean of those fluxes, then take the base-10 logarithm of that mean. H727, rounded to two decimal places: 1.38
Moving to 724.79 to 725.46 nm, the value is 1.36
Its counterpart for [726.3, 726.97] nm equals 1.37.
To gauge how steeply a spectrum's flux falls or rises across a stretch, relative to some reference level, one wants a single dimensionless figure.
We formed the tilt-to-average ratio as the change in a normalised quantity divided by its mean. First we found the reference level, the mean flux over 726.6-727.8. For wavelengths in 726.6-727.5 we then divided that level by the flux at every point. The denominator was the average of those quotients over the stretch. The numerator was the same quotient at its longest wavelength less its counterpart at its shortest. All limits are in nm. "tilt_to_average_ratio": 0.06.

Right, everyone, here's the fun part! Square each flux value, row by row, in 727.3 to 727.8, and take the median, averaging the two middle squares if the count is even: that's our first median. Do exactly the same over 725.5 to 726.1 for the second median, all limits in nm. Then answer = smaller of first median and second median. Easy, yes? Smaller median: 506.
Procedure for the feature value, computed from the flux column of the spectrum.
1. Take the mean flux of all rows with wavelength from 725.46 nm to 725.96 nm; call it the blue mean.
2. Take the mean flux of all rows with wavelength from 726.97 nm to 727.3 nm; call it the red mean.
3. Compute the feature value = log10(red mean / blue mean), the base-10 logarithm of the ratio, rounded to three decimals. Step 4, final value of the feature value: 0.053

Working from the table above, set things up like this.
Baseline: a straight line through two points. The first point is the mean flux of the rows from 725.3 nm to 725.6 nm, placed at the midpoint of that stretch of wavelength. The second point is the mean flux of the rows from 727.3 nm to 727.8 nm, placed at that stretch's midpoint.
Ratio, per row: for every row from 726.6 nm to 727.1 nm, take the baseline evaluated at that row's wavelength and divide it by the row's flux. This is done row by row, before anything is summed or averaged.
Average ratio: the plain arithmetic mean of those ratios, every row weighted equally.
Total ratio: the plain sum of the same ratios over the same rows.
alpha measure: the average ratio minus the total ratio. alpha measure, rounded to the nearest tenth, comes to -2.0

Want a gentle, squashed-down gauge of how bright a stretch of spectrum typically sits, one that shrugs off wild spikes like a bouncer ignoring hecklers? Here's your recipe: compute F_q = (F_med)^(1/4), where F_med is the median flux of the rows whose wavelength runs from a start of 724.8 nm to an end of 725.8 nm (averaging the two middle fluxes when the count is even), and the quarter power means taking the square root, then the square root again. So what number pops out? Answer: 2.19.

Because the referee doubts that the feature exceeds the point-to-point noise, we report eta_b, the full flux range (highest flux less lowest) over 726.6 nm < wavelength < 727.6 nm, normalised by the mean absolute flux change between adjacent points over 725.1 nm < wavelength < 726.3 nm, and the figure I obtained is 3.08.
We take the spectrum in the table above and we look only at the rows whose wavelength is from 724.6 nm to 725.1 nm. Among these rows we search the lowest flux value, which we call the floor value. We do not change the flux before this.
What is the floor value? 18.88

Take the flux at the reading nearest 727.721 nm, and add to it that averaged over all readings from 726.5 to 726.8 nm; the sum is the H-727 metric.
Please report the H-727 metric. 50.4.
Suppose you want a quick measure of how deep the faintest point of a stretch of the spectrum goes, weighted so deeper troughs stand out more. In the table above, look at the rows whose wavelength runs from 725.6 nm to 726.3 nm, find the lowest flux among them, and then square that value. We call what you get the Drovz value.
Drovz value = 445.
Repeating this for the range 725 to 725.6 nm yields 518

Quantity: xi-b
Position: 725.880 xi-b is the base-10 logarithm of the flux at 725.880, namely 1.35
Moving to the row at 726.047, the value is 1.36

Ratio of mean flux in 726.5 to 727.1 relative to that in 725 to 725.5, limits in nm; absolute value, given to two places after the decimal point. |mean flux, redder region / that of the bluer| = 1.00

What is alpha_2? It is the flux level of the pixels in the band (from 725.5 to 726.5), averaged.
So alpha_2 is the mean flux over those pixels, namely 22.4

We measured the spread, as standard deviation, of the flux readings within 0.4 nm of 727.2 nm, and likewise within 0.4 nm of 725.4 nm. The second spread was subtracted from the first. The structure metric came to -0.1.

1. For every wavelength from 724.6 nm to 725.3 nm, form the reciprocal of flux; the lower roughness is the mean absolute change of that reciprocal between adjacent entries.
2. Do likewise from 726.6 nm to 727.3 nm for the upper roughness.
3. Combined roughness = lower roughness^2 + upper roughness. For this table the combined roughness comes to 0.0018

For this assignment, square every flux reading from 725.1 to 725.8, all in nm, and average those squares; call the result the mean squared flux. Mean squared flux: 542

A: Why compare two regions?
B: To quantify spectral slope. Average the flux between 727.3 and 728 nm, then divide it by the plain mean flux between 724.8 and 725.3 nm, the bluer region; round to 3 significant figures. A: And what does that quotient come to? 1.07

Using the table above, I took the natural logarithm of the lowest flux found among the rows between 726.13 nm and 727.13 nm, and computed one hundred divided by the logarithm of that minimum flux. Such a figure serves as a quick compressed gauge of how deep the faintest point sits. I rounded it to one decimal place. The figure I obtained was 32.2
